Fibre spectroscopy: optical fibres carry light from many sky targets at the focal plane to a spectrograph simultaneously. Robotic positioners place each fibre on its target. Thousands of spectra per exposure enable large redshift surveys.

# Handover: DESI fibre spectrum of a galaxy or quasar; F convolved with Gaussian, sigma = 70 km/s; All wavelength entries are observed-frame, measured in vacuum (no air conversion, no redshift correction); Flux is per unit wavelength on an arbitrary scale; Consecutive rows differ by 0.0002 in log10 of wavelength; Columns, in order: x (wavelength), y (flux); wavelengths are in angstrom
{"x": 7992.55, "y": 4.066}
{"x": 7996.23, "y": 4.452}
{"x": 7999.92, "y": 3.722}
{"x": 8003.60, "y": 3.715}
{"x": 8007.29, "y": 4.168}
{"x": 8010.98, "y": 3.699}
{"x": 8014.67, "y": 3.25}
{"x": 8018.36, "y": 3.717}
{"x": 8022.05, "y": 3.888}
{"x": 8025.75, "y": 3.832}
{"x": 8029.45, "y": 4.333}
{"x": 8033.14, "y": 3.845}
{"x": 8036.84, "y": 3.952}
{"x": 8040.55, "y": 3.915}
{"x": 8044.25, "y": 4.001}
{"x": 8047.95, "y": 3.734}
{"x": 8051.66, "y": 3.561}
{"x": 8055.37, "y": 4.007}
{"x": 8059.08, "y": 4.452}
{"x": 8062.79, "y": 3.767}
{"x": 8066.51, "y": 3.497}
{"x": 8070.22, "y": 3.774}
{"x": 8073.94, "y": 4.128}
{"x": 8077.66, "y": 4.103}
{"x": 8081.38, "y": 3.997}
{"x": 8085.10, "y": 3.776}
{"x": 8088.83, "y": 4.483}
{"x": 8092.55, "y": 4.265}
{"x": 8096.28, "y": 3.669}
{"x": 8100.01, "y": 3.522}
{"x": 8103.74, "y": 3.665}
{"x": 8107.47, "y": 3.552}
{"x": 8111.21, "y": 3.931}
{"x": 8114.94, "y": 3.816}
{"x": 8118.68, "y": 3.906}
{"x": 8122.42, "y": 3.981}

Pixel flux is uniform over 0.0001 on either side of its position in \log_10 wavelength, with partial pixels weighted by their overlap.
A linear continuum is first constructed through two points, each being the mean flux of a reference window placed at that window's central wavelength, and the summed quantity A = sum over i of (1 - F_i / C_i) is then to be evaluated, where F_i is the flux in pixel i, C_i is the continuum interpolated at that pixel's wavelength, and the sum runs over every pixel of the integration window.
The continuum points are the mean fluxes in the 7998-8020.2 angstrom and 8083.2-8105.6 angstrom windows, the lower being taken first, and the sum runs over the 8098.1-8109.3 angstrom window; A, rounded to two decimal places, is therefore 0.26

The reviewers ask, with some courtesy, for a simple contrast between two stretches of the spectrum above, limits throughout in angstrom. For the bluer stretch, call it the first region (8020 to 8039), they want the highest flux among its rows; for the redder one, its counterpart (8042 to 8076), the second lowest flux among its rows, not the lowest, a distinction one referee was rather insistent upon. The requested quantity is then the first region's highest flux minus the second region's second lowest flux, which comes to 0.77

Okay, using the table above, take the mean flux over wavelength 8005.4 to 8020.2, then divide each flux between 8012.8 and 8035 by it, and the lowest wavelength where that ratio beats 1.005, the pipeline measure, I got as 8022.05 angstrom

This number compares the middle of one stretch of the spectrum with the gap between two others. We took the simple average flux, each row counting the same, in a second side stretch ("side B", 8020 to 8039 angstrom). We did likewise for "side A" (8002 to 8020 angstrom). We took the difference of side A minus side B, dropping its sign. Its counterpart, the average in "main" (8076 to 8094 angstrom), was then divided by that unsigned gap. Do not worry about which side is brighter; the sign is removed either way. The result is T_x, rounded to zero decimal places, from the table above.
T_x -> 16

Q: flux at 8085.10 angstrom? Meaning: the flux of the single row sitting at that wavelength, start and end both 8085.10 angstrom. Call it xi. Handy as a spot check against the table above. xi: 3.776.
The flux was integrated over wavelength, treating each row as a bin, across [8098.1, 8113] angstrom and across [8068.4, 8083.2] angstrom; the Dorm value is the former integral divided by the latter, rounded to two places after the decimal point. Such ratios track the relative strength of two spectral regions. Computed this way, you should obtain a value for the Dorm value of 0.92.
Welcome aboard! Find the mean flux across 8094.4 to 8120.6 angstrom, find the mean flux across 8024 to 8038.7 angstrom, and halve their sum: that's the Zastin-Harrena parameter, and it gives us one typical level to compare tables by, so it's 3.86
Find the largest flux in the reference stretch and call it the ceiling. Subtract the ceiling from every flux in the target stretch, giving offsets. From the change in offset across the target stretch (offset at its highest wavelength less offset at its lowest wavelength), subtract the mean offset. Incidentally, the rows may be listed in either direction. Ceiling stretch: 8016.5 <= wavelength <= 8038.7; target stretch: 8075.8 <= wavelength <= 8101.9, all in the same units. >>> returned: -0.2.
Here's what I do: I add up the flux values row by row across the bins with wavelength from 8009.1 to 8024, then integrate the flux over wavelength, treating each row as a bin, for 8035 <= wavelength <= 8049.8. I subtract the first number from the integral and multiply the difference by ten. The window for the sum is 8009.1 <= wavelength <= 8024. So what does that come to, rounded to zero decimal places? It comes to 432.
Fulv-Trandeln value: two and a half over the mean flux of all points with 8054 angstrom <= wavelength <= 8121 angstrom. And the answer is 0.640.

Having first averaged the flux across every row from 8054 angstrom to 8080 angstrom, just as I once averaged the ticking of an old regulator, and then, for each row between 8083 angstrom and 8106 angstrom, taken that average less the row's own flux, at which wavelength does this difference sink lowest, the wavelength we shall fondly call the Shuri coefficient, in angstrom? 8088.83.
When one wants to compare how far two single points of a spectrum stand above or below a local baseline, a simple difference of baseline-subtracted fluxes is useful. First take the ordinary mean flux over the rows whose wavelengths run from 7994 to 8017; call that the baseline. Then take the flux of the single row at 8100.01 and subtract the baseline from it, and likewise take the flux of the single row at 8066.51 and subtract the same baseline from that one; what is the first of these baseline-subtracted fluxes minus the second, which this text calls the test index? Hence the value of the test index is 0.0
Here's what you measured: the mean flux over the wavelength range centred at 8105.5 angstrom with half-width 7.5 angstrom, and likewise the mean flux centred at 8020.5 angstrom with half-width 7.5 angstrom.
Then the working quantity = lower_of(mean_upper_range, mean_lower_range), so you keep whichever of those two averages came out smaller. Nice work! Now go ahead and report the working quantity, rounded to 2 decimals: 3.67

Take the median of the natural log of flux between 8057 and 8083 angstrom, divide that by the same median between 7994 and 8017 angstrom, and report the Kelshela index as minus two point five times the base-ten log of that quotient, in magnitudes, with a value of -0.058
